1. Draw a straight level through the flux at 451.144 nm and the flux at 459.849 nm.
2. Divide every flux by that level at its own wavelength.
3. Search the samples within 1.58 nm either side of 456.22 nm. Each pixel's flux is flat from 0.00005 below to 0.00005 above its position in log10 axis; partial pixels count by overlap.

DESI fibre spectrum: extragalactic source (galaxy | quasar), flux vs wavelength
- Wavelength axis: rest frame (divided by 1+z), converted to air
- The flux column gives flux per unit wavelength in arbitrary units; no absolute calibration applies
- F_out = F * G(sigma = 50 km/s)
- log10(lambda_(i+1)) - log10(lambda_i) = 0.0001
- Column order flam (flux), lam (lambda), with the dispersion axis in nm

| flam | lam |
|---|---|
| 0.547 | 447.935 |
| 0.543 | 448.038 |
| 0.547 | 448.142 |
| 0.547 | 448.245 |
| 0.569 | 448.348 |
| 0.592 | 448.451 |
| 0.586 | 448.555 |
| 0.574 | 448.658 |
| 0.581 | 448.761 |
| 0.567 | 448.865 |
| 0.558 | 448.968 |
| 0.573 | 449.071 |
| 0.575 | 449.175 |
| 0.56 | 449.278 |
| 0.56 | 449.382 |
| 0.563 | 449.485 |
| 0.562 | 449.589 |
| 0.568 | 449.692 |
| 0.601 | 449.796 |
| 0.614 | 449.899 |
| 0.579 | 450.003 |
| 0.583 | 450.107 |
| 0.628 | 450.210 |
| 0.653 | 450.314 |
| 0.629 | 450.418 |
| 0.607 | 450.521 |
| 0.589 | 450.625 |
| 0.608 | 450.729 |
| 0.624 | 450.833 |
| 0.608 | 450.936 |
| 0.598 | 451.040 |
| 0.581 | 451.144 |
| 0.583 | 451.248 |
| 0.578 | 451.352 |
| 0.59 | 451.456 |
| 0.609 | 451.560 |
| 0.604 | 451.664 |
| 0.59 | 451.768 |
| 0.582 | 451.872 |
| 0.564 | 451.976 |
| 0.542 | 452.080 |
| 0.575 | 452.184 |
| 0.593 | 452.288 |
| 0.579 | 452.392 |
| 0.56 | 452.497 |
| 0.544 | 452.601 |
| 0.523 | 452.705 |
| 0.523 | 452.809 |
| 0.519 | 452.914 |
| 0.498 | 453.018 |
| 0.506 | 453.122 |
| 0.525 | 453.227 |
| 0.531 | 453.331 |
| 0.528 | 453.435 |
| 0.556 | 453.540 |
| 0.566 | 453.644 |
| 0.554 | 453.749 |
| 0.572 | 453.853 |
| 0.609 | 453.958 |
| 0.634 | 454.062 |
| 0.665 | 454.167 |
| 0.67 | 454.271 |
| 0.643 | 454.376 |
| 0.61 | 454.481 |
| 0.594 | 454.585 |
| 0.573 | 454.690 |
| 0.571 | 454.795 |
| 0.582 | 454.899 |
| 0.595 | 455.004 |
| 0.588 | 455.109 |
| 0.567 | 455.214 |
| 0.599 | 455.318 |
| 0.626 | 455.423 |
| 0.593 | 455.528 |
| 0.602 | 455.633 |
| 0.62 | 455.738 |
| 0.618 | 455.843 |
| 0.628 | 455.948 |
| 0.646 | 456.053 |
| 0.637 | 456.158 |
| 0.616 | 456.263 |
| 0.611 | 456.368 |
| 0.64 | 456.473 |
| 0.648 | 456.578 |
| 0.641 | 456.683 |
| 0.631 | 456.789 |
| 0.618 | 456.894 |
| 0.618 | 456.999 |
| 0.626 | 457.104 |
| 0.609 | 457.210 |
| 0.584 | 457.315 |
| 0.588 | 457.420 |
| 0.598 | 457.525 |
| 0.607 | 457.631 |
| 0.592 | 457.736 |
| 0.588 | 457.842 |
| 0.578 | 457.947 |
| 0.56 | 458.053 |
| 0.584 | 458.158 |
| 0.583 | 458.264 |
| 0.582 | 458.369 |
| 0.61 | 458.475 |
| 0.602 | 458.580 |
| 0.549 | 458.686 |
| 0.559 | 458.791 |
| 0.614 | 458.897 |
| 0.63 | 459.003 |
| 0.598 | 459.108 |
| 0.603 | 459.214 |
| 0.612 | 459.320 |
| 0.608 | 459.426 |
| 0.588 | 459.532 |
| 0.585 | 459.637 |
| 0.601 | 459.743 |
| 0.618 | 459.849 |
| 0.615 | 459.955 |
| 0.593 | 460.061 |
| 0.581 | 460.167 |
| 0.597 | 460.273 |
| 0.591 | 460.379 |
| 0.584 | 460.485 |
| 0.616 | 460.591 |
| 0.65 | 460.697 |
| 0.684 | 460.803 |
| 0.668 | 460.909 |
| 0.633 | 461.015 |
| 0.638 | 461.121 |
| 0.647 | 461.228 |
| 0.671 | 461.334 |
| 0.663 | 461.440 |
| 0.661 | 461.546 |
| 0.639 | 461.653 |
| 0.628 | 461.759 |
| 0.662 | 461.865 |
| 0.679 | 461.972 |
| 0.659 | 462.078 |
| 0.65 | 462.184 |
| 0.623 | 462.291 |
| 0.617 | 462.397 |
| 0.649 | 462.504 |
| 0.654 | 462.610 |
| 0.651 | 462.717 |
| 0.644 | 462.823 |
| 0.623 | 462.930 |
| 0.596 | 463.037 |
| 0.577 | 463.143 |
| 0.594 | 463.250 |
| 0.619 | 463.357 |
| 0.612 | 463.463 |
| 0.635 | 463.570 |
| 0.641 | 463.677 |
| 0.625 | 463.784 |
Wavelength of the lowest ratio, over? 455.214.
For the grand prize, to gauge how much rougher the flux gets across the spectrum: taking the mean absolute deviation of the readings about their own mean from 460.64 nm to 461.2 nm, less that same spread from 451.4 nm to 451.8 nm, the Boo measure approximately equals 0.009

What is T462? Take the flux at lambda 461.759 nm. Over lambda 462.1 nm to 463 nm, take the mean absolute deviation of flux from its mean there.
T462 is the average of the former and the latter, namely 0.32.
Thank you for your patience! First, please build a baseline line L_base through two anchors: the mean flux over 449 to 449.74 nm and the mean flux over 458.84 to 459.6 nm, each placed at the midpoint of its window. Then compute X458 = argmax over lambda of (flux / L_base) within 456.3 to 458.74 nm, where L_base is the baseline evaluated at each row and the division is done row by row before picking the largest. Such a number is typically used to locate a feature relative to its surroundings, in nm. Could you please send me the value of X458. 456.578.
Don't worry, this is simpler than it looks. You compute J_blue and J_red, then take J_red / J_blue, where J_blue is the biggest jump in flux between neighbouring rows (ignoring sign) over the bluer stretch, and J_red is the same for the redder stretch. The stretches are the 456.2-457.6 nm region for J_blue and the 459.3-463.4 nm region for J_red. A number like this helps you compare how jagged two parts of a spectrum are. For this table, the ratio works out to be 1.2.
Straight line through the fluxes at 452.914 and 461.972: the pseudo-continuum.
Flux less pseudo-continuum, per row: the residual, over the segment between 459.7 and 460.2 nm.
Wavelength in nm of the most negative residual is 460.167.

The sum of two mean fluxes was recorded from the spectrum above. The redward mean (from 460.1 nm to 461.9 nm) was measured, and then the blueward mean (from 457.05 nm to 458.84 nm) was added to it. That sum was 1.22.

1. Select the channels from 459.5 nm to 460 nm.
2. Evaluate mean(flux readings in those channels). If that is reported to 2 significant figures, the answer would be 0.60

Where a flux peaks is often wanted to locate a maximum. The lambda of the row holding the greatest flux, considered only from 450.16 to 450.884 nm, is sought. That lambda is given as 450.314 nm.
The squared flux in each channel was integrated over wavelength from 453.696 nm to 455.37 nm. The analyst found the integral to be 0.608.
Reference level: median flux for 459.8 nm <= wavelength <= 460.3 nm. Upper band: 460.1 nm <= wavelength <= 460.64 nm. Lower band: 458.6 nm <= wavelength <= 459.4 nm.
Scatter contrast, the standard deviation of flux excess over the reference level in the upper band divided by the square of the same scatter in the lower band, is 16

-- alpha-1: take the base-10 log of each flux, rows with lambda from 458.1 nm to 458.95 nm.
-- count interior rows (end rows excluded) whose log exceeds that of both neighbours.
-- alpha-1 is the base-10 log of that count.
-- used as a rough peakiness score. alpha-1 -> 0.00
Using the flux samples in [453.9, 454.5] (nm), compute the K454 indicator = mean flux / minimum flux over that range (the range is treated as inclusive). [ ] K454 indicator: 1.05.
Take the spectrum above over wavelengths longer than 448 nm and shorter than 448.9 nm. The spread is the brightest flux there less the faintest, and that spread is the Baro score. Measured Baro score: 0.049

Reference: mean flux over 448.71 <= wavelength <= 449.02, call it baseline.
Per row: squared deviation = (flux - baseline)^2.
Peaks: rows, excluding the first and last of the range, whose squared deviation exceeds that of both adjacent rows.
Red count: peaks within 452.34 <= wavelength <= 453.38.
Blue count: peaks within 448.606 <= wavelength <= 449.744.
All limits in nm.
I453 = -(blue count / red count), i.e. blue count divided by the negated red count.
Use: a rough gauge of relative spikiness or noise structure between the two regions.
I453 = -3.00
